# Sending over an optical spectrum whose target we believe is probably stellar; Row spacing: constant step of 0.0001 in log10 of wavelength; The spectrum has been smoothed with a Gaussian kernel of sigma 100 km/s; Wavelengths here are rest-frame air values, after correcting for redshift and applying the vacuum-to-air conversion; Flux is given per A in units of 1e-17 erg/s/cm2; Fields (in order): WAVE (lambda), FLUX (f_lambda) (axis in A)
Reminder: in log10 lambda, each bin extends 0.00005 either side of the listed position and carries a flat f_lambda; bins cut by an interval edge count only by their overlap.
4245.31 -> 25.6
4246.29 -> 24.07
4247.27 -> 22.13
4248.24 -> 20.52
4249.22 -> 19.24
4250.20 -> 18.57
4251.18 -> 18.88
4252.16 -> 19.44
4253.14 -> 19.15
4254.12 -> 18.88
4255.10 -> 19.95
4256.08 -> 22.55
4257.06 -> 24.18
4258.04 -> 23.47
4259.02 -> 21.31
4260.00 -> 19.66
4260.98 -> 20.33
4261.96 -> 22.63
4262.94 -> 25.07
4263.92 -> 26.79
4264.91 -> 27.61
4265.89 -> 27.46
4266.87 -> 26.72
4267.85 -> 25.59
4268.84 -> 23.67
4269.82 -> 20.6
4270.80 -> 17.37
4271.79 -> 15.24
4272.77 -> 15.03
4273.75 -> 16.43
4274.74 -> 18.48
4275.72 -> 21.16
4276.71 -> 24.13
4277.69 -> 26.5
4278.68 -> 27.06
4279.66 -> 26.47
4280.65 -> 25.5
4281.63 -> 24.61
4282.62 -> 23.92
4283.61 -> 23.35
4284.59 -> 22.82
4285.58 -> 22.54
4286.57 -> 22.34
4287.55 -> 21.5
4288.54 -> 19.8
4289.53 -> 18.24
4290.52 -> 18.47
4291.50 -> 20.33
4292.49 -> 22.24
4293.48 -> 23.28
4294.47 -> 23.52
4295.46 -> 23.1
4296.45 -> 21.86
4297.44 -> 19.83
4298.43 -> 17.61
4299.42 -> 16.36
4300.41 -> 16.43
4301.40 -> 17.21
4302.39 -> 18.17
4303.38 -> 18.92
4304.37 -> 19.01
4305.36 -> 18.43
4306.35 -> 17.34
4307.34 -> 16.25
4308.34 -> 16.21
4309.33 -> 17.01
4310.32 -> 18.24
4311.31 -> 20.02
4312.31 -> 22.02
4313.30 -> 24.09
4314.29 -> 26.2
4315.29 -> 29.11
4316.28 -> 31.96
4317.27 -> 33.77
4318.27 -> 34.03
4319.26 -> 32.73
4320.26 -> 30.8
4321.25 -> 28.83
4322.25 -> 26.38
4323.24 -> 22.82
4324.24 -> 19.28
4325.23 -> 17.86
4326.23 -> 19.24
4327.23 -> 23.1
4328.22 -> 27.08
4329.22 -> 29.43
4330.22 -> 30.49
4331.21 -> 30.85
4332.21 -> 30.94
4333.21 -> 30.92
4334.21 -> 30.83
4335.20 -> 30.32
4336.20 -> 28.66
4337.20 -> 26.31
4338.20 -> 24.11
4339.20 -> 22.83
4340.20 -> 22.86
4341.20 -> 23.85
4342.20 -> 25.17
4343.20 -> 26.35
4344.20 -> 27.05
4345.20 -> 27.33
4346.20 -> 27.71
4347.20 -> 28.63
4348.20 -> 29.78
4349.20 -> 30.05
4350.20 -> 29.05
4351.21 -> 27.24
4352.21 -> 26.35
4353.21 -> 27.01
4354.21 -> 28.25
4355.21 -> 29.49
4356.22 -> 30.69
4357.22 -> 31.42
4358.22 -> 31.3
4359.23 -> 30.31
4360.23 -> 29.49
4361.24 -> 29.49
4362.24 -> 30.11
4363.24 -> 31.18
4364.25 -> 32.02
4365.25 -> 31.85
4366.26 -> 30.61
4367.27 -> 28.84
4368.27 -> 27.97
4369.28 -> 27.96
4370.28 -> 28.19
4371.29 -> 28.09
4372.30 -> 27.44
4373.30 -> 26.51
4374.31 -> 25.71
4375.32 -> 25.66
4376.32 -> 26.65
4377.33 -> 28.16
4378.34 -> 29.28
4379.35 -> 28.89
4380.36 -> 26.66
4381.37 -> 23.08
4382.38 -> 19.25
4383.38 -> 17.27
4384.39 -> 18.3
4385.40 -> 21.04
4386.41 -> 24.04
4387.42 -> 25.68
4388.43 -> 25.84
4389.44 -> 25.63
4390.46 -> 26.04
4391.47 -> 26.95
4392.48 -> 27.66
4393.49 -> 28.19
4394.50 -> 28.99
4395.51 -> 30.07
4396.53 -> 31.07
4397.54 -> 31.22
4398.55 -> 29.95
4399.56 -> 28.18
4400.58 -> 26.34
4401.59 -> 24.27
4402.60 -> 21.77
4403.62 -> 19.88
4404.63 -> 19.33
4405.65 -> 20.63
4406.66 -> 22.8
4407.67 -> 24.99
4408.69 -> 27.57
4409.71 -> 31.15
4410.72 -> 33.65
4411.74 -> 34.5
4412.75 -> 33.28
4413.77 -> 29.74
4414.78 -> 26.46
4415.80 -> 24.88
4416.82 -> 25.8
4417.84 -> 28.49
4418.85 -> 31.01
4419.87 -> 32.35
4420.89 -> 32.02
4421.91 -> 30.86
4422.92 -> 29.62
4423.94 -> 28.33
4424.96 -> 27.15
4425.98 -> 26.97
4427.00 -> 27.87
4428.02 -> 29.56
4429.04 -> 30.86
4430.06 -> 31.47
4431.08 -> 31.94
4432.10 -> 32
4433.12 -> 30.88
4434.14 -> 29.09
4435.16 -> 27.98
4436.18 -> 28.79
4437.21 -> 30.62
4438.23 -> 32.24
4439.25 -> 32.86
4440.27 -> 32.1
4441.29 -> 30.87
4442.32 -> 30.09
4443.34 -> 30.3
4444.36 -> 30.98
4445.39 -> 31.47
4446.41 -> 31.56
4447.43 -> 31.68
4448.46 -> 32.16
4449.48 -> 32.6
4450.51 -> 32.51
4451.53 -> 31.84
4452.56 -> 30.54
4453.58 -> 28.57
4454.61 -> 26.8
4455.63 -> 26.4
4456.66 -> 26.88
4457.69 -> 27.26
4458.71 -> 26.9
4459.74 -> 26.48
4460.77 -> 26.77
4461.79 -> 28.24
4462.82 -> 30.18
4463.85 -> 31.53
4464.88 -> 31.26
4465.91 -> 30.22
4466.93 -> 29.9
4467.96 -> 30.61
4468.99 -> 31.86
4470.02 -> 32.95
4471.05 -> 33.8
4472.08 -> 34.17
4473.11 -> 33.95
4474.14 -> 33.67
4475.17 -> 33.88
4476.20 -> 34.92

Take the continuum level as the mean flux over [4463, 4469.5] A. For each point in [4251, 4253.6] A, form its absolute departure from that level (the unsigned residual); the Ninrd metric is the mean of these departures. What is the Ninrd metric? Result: 11.7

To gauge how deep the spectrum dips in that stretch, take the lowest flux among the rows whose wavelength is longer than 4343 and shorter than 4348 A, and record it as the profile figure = 26.35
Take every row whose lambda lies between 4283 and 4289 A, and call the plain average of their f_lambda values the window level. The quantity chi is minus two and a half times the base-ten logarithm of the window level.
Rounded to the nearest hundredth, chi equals -3.36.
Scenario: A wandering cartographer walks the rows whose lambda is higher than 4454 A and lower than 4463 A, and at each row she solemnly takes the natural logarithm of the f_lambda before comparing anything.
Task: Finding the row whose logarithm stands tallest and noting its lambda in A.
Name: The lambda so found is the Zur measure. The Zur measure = 4462.82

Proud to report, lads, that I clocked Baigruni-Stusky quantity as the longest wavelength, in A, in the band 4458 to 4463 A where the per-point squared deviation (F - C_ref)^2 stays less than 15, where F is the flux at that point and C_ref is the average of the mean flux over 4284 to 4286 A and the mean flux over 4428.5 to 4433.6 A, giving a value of 4462.82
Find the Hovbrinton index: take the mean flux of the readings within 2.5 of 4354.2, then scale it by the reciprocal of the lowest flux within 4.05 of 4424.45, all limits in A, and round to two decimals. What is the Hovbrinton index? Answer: 1.05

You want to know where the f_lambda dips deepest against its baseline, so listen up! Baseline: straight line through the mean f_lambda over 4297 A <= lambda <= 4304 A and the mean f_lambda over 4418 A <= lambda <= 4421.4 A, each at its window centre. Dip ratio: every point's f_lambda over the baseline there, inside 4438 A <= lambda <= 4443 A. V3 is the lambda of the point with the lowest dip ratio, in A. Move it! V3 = 4442.32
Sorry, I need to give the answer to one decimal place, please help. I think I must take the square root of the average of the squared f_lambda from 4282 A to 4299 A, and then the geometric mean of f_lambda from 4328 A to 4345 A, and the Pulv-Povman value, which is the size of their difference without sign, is 5.8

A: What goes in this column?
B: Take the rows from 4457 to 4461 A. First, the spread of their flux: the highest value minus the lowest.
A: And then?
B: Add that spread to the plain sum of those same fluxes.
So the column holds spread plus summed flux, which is 108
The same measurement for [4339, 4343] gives 97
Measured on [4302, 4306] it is 75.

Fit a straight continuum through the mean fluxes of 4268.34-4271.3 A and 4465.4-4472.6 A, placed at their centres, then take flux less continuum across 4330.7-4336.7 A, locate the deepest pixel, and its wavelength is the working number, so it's 4336.20 A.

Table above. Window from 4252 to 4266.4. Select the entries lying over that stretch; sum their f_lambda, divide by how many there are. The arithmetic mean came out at 23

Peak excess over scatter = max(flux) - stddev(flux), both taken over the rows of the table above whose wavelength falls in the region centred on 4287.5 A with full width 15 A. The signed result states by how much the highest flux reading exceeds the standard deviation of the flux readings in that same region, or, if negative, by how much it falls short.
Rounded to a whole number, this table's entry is 23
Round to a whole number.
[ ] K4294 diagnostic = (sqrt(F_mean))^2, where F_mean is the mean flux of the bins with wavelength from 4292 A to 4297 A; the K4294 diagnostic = 23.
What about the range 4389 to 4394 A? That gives 27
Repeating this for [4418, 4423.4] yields 31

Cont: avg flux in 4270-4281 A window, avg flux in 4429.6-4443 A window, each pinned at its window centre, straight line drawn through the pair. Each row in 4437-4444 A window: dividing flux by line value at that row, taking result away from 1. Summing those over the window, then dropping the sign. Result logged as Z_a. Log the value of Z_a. 0.05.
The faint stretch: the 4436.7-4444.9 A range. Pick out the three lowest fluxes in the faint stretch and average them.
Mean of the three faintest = 30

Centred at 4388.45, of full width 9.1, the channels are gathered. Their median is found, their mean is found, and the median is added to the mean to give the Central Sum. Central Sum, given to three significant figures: 50.3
